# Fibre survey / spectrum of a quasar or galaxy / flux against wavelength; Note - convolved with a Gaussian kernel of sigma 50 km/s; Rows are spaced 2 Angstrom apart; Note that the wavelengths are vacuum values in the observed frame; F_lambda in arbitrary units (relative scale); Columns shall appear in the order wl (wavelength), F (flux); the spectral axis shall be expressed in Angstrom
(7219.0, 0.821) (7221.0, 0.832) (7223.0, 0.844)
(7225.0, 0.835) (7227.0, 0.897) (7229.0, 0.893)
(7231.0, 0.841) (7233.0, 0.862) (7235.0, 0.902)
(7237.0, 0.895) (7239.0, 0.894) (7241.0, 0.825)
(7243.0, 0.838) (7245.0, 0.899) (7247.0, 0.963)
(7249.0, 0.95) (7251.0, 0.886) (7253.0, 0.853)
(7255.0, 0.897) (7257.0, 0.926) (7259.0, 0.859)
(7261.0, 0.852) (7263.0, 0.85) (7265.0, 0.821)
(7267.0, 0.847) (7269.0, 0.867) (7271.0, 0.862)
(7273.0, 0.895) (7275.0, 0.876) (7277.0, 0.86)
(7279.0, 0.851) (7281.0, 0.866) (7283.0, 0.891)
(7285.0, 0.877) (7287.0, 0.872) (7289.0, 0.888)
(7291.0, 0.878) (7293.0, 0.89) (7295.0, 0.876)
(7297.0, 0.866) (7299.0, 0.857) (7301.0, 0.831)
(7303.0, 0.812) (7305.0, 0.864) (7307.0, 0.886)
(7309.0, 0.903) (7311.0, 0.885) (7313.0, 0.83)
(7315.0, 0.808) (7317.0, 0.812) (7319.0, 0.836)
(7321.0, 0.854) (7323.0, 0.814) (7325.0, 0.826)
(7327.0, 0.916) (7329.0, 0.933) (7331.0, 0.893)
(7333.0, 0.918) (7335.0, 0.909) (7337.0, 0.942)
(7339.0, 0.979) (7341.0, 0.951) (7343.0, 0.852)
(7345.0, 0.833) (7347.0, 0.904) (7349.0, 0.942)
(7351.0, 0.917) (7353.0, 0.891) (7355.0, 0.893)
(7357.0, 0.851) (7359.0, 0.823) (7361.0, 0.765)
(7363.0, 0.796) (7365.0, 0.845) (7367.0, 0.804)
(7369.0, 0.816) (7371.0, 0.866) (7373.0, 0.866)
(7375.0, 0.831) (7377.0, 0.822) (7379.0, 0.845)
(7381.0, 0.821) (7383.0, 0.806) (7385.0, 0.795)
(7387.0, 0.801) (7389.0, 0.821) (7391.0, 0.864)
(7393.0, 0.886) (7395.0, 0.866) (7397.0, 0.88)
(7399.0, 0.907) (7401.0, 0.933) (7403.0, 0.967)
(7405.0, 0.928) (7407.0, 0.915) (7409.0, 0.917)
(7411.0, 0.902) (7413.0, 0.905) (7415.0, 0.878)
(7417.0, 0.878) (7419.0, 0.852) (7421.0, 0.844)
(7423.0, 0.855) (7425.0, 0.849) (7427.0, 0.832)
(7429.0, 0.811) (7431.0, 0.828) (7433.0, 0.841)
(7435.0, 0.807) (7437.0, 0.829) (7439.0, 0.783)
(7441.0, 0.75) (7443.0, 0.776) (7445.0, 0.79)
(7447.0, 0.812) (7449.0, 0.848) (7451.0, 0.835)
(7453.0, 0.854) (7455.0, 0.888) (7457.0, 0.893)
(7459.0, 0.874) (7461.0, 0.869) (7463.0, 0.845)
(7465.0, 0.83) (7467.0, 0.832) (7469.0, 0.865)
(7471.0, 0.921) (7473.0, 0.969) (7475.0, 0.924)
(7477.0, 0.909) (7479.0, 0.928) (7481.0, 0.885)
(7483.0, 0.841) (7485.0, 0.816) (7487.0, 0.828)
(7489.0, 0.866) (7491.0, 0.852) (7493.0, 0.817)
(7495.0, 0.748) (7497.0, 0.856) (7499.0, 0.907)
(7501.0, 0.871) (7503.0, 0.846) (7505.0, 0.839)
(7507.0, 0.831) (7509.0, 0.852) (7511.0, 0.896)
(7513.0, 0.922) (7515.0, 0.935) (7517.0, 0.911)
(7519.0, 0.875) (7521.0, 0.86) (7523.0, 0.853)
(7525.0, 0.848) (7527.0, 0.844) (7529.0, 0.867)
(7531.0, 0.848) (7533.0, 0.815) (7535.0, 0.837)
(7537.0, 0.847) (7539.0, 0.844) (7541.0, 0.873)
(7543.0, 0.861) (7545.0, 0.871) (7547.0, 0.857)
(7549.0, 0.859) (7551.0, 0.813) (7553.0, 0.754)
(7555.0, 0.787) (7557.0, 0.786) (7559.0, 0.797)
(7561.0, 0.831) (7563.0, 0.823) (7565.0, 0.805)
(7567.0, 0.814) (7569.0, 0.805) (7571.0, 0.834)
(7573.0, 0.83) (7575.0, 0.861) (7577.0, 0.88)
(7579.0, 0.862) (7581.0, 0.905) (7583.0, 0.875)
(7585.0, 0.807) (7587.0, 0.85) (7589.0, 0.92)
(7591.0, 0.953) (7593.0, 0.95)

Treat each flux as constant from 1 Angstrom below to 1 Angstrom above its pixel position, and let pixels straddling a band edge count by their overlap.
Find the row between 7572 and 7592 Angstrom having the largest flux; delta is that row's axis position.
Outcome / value 7591.0 Angstrom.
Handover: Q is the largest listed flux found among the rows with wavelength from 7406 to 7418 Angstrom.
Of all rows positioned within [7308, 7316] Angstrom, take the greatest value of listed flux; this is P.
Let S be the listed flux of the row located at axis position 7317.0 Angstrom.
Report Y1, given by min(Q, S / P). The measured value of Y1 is 0.899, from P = 0.903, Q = 0.917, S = 0.812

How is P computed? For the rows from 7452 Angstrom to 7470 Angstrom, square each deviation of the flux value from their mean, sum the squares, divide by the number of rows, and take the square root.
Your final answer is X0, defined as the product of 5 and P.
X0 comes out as 0.11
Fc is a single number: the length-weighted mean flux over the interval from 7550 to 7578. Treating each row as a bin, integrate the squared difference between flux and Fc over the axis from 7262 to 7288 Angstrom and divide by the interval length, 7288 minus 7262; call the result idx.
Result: 0.0027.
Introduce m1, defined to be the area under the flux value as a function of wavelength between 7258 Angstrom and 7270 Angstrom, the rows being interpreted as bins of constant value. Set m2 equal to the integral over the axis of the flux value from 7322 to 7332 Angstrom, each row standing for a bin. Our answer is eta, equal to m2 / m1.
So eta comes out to 0.86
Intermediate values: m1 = 10.2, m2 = 8.8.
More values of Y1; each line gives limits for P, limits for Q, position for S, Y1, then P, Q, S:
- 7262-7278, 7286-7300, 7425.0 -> 0.890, 0.895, 0.89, 0.849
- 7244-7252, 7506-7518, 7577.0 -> 0.914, 0.963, 0.935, 0.88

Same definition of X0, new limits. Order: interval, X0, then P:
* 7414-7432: 0.10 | 0.021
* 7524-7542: 0.08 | 0.016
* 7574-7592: 0.20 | 0.040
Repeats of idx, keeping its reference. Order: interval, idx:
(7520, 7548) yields 0.0015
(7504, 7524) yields 0.0050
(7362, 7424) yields 0.0041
